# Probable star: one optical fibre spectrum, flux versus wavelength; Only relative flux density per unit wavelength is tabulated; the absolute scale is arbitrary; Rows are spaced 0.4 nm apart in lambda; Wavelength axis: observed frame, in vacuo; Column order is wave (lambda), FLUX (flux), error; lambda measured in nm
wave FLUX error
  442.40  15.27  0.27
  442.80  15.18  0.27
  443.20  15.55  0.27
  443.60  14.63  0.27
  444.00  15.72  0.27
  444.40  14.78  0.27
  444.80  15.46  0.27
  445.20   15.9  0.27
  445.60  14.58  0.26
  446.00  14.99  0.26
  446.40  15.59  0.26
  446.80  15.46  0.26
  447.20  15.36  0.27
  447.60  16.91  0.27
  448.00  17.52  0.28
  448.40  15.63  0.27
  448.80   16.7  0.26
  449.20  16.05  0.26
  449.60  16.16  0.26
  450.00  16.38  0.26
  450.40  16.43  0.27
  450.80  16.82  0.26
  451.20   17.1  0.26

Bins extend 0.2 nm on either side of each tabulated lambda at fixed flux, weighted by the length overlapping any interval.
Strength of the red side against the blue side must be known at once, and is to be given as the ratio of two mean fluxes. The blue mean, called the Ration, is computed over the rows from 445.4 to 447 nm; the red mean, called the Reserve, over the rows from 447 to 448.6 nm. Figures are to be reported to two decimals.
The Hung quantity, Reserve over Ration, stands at 1.08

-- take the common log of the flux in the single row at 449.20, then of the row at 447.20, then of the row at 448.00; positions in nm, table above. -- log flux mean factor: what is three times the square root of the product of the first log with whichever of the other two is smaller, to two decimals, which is 3.59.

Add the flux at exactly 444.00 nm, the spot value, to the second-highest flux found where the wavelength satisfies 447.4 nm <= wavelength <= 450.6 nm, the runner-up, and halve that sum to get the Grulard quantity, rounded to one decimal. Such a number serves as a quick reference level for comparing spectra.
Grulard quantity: 16.3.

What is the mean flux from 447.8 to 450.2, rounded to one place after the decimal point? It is 16.4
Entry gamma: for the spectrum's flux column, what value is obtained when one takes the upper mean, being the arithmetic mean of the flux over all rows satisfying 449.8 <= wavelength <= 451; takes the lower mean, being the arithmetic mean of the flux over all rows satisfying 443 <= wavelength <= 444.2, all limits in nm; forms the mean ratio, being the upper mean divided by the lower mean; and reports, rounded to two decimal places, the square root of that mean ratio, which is 1.04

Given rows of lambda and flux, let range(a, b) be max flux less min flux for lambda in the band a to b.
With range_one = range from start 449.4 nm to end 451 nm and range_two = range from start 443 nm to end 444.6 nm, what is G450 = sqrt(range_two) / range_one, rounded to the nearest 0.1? 1.6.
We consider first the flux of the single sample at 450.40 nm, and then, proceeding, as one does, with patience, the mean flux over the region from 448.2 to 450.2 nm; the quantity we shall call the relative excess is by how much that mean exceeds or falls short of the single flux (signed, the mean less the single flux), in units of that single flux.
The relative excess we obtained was -0.01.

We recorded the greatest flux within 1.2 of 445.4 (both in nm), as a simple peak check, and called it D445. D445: 15.9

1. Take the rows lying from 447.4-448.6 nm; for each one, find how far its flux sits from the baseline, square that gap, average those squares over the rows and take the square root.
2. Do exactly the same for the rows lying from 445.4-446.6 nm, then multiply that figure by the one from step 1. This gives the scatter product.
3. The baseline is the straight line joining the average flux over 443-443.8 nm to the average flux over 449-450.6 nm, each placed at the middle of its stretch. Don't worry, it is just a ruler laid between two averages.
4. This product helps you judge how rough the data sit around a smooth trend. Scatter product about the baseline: 0.70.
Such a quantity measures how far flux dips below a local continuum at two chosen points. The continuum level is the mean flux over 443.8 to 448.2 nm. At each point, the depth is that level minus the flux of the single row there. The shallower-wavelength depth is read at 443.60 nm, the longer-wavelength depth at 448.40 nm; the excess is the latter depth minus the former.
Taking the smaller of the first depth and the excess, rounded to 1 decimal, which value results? -1.0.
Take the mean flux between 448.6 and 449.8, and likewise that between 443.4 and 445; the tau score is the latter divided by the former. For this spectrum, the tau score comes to 0.929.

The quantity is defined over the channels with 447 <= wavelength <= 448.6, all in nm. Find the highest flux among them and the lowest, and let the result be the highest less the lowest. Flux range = 2.2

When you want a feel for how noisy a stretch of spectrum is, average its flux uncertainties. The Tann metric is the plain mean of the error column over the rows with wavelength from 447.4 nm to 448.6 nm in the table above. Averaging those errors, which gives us 0.273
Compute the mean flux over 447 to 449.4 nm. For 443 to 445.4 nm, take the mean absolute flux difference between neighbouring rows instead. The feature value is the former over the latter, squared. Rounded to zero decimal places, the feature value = 404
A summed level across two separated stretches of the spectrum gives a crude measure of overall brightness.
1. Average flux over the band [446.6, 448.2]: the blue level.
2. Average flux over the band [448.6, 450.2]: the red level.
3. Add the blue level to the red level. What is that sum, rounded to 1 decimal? 32.6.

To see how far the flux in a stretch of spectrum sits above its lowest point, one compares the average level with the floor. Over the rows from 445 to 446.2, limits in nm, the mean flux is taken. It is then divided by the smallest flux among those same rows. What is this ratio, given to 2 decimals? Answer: 1.04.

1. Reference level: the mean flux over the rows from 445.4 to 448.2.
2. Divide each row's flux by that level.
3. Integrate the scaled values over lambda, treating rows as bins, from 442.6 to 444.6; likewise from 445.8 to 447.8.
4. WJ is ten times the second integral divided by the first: 10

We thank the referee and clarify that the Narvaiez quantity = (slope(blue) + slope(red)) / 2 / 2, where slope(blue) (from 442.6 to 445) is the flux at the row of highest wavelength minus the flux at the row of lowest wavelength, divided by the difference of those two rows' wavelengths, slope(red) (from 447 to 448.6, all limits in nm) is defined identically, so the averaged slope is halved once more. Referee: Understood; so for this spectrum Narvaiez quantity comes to 0.1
